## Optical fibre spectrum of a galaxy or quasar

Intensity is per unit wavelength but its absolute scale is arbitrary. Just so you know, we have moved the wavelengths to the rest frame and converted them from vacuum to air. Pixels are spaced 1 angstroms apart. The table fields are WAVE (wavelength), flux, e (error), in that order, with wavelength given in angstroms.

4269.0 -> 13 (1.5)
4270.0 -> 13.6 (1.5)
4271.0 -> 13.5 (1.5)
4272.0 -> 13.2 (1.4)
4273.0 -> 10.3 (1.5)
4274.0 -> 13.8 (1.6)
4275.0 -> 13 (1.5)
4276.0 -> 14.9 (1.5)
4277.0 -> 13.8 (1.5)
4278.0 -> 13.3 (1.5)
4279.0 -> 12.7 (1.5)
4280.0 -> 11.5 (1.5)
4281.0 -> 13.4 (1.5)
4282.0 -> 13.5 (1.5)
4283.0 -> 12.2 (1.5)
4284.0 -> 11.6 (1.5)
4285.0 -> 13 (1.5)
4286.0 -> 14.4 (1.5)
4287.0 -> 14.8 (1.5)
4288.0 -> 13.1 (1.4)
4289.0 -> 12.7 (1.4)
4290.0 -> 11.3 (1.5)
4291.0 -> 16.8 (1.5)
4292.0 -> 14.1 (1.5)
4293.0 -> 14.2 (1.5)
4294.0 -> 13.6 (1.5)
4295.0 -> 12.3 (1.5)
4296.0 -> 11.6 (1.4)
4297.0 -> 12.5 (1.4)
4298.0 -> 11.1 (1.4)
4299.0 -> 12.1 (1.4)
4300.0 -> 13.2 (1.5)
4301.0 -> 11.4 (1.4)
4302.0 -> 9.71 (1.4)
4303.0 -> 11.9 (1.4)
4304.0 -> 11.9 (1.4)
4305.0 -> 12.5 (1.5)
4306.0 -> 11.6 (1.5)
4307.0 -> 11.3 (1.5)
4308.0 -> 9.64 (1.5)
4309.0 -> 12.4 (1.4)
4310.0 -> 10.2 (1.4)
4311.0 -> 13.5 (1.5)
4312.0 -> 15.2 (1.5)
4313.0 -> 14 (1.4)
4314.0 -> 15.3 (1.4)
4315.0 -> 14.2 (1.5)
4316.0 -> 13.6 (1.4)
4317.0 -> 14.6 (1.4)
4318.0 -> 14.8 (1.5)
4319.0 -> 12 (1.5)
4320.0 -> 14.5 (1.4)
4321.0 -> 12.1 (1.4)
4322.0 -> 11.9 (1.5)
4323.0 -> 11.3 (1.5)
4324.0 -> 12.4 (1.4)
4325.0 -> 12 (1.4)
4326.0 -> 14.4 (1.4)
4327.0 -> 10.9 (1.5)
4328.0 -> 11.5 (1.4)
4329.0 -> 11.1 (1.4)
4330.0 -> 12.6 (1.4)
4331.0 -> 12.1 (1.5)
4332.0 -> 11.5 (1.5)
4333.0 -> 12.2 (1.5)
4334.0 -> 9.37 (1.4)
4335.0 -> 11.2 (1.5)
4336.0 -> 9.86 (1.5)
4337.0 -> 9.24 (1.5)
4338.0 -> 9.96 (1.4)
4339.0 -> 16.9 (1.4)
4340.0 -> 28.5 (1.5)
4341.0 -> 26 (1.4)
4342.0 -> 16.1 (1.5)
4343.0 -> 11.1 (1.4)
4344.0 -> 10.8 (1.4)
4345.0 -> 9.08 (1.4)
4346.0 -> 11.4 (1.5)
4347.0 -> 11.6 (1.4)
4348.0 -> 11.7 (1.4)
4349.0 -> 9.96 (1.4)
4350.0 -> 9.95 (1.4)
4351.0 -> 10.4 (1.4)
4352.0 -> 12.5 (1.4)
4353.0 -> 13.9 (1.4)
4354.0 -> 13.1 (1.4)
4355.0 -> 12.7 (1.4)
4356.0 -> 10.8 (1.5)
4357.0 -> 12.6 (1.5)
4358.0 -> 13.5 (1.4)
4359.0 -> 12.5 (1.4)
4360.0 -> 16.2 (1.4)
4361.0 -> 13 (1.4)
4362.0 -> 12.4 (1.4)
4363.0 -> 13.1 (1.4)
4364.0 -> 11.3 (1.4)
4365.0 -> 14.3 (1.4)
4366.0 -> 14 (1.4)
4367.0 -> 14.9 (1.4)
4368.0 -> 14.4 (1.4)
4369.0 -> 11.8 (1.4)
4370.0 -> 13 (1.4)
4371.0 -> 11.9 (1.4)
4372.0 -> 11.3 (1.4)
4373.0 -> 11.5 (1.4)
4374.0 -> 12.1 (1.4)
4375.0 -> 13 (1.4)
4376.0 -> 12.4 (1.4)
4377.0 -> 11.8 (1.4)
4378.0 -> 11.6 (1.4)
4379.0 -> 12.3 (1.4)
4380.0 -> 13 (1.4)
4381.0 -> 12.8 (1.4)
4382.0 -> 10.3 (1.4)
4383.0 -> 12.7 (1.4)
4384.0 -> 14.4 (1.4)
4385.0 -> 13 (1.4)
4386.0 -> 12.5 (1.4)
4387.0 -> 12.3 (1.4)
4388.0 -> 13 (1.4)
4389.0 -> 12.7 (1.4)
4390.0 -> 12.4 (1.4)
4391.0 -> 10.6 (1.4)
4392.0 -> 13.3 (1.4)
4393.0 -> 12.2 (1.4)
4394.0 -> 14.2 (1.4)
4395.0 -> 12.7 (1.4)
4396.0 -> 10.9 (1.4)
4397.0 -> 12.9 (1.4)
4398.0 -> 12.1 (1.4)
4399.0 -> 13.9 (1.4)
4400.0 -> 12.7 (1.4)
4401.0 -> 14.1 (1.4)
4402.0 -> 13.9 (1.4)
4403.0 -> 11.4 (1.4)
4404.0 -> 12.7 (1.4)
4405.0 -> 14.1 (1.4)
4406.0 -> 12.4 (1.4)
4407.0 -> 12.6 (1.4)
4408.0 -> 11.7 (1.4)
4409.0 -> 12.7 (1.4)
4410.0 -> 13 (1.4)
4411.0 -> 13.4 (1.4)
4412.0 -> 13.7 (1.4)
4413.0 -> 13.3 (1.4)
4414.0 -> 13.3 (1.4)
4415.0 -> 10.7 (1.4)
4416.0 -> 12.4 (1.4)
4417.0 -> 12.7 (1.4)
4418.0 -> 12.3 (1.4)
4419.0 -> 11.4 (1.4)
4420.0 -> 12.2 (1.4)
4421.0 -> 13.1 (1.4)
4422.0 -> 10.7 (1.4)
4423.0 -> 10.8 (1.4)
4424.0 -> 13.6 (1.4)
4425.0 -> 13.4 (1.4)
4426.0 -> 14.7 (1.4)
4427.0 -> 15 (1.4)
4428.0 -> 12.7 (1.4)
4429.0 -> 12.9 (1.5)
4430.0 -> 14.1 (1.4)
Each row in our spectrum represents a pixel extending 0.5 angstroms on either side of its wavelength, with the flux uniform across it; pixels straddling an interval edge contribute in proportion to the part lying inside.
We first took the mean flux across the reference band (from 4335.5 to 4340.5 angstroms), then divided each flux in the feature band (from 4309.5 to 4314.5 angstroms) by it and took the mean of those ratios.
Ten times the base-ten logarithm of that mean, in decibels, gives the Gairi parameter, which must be -0.38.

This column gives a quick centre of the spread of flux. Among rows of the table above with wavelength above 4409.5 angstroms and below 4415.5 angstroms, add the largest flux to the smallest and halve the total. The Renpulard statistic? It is 12.2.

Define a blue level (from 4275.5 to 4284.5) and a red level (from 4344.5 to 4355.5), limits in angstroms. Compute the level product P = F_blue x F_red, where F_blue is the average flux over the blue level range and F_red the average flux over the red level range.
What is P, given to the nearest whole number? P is 149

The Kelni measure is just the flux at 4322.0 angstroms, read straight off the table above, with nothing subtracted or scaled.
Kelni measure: 11.9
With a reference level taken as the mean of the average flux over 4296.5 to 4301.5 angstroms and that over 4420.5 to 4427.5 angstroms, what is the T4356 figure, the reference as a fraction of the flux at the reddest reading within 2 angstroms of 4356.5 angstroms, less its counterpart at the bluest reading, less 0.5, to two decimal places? -0.56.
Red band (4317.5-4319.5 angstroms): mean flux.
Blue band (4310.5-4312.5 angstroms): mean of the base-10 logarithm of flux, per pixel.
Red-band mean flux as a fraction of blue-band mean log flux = 11.6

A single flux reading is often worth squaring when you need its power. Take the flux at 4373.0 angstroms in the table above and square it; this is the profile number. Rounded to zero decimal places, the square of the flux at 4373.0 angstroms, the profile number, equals 132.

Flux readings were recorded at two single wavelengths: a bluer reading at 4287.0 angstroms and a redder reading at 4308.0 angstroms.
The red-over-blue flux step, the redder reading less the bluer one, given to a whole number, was -5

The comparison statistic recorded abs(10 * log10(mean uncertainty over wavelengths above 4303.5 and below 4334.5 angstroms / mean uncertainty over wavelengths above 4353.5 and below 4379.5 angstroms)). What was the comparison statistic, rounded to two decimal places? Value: 0.12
